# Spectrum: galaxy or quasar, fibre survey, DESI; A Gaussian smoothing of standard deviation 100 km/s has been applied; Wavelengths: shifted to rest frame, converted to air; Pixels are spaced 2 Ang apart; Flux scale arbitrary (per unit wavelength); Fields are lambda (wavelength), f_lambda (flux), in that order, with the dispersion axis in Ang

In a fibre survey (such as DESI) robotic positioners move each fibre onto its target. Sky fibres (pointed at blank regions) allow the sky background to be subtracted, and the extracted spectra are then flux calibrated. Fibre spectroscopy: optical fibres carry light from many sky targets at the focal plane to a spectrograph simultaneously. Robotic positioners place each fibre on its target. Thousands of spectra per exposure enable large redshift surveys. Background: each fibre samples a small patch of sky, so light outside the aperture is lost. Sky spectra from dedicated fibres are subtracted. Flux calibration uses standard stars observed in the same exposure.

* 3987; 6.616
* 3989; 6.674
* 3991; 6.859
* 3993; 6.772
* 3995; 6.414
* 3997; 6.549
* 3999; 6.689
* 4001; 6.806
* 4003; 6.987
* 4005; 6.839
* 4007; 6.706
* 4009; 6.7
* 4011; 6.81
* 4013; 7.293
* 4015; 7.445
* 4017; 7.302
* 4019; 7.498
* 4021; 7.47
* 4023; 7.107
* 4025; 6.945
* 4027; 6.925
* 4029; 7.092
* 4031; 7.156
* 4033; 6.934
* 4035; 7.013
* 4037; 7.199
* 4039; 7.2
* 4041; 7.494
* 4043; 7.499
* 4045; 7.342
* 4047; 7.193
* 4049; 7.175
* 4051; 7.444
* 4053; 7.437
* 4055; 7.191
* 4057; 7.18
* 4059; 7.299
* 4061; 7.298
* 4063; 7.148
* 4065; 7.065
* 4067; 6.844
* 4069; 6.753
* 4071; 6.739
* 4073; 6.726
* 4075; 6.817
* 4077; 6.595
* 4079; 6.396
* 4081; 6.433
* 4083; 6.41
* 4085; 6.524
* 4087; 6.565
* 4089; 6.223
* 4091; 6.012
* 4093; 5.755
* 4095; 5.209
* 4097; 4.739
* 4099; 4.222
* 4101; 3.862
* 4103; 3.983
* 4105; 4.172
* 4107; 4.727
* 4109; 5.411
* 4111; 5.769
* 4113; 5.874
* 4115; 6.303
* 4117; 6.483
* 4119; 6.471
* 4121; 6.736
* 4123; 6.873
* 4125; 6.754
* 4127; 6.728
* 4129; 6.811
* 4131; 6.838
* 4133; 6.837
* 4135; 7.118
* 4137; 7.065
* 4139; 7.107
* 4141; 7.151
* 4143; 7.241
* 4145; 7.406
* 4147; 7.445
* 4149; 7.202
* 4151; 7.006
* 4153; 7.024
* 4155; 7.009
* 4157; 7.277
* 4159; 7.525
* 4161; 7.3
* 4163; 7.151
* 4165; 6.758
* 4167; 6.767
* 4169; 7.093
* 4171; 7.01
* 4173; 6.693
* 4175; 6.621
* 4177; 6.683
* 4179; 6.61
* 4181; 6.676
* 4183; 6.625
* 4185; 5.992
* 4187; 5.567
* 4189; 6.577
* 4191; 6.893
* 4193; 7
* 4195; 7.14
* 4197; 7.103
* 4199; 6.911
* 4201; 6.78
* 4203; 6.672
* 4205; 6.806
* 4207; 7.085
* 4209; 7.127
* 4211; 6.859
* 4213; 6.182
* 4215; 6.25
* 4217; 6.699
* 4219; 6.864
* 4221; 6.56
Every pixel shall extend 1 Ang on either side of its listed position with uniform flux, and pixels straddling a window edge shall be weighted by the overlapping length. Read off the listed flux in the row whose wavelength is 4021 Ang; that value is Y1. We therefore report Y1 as 7.47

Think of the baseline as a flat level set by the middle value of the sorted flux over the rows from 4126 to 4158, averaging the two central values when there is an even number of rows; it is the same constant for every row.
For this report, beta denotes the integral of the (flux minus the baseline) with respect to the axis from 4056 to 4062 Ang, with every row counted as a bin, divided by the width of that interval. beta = 0.2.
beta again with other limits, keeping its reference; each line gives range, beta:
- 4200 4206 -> -0.3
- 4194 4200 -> 0.0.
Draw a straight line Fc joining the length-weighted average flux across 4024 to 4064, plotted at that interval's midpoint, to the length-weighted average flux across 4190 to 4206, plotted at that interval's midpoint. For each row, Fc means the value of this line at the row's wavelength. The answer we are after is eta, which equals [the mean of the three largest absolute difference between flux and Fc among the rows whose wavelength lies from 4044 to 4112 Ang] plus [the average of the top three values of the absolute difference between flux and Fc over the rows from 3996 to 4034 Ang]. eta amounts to 3.7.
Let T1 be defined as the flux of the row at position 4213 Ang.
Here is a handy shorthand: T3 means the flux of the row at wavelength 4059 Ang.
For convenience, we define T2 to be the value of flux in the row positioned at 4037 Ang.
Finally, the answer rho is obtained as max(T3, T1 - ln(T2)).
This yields 7.3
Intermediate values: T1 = 6.182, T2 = 7.199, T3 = 7.299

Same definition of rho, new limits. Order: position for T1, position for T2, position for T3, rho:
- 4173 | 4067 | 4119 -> 6.5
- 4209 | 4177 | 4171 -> 7.0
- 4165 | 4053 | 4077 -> 6.6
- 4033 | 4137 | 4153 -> 7.0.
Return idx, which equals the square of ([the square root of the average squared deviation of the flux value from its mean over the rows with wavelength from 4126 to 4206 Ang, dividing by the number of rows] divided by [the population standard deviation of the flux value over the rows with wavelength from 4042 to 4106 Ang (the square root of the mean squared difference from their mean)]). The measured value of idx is 0.1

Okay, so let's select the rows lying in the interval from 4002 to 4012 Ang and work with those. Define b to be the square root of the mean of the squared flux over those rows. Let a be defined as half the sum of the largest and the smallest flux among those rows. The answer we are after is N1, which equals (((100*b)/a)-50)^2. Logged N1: 2450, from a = 6.8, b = 6.8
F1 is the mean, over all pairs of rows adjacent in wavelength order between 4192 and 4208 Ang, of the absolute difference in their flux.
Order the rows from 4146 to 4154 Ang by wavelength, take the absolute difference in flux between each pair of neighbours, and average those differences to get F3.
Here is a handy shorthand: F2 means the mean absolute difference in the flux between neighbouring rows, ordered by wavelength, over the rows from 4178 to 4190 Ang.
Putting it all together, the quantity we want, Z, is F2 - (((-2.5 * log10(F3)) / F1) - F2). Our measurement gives -13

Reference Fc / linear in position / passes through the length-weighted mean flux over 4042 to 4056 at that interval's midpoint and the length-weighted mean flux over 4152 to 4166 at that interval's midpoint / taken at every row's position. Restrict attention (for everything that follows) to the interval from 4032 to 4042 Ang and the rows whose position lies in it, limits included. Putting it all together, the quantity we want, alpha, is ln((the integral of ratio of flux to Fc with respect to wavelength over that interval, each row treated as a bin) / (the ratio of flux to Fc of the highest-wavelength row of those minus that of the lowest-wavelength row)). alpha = 4.8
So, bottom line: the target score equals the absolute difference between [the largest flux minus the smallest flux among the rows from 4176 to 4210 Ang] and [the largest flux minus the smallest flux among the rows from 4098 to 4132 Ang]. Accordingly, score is 1.4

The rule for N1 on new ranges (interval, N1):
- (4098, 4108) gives 2293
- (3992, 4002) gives 2557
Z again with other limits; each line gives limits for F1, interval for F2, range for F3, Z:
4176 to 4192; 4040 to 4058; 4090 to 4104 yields -3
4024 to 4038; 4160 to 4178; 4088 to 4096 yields -9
